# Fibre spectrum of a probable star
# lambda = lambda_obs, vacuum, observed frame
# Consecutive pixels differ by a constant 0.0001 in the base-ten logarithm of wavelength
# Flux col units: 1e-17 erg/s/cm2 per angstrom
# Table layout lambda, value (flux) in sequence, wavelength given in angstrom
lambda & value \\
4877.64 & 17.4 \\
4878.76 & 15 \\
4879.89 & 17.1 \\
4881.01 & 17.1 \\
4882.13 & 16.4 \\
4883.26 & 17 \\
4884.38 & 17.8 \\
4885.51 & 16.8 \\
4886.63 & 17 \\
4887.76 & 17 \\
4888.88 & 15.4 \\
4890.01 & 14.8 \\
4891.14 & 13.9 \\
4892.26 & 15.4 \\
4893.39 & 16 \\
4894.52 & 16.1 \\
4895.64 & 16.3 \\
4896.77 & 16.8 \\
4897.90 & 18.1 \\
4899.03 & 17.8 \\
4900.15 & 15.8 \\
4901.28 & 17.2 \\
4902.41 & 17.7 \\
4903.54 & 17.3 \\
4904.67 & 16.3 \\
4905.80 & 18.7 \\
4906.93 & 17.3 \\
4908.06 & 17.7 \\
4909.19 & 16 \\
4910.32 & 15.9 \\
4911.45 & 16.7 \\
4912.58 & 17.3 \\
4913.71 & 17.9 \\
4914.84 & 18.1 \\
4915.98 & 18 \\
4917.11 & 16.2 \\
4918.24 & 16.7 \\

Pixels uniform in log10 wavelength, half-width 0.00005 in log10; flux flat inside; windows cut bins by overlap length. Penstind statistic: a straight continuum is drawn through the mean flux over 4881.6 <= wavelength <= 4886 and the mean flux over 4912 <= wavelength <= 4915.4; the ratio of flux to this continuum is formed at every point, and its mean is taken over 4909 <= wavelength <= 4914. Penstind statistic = 0.946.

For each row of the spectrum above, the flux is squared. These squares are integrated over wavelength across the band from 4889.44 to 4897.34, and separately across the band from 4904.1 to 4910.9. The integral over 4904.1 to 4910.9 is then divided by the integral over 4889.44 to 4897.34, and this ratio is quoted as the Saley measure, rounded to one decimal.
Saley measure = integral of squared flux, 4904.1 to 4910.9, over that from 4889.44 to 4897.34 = 1.0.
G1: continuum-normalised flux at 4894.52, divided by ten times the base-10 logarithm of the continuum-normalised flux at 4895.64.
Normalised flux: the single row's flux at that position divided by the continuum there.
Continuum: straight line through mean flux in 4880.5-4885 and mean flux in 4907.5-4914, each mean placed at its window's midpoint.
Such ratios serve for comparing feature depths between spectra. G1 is -5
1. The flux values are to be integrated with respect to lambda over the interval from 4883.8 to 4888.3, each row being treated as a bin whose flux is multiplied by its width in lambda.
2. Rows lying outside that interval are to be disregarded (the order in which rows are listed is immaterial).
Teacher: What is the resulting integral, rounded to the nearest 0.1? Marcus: 77.2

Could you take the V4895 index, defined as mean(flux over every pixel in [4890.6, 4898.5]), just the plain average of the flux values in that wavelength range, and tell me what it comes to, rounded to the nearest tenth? 16.1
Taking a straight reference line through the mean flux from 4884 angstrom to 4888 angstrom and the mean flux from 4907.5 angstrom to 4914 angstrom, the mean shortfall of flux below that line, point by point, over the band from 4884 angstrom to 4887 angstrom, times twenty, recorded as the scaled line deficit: -1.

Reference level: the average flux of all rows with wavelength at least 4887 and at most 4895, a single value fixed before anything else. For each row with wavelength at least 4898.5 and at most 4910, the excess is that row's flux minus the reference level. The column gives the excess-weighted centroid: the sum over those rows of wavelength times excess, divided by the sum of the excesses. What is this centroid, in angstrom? 4904.1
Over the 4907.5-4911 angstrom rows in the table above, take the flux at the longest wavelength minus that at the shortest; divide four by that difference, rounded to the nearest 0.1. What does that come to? -2.2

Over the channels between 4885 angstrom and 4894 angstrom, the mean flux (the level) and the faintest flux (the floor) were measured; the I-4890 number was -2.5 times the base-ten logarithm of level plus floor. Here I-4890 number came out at -3.68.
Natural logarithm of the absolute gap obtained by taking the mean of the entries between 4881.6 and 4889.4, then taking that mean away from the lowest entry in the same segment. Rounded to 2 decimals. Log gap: 0.32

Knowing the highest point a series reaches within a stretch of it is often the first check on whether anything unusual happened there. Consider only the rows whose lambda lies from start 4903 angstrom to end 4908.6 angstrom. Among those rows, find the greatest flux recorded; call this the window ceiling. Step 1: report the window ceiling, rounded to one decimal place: 18.7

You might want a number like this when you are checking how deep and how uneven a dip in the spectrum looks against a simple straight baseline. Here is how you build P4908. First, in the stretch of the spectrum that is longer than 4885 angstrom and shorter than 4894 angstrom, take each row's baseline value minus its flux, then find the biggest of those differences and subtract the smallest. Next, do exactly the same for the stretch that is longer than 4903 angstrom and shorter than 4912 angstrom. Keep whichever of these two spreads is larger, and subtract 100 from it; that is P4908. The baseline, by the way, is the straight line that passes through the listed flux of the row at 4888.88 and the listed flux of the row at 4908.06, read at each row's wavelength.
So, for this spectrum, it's -96.4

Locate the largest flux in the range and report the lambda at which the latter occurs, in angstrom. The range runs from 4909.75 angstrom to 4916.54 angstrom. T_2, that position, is 4914.84 angstrom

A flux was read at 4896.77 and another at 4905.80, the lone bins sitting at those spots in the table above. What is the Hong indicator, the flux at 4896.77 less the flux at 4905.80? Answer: -2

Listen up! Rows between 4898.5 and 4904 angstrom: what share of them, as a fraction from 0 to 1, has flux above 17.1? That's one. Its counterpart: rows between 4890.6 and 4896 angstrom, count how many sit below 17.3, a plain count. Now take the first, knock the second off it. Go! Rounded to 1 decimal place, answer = -4.2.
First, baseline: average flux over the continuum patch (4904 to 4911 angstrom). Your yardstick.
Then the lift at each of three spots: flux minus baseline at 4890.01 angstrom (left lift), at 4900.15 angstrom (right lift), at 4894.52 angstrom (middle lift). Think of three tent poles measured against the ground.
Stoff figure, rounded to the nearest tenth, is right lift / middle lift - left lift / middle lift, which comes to -1.1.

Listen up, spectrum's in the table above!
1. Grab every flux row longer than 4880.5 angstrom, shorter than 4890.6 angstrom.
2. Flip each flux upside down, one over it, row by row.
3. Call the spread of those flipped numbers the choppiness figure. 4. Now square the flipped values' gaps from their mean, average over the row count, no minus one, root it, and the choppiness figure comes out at 0.0034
